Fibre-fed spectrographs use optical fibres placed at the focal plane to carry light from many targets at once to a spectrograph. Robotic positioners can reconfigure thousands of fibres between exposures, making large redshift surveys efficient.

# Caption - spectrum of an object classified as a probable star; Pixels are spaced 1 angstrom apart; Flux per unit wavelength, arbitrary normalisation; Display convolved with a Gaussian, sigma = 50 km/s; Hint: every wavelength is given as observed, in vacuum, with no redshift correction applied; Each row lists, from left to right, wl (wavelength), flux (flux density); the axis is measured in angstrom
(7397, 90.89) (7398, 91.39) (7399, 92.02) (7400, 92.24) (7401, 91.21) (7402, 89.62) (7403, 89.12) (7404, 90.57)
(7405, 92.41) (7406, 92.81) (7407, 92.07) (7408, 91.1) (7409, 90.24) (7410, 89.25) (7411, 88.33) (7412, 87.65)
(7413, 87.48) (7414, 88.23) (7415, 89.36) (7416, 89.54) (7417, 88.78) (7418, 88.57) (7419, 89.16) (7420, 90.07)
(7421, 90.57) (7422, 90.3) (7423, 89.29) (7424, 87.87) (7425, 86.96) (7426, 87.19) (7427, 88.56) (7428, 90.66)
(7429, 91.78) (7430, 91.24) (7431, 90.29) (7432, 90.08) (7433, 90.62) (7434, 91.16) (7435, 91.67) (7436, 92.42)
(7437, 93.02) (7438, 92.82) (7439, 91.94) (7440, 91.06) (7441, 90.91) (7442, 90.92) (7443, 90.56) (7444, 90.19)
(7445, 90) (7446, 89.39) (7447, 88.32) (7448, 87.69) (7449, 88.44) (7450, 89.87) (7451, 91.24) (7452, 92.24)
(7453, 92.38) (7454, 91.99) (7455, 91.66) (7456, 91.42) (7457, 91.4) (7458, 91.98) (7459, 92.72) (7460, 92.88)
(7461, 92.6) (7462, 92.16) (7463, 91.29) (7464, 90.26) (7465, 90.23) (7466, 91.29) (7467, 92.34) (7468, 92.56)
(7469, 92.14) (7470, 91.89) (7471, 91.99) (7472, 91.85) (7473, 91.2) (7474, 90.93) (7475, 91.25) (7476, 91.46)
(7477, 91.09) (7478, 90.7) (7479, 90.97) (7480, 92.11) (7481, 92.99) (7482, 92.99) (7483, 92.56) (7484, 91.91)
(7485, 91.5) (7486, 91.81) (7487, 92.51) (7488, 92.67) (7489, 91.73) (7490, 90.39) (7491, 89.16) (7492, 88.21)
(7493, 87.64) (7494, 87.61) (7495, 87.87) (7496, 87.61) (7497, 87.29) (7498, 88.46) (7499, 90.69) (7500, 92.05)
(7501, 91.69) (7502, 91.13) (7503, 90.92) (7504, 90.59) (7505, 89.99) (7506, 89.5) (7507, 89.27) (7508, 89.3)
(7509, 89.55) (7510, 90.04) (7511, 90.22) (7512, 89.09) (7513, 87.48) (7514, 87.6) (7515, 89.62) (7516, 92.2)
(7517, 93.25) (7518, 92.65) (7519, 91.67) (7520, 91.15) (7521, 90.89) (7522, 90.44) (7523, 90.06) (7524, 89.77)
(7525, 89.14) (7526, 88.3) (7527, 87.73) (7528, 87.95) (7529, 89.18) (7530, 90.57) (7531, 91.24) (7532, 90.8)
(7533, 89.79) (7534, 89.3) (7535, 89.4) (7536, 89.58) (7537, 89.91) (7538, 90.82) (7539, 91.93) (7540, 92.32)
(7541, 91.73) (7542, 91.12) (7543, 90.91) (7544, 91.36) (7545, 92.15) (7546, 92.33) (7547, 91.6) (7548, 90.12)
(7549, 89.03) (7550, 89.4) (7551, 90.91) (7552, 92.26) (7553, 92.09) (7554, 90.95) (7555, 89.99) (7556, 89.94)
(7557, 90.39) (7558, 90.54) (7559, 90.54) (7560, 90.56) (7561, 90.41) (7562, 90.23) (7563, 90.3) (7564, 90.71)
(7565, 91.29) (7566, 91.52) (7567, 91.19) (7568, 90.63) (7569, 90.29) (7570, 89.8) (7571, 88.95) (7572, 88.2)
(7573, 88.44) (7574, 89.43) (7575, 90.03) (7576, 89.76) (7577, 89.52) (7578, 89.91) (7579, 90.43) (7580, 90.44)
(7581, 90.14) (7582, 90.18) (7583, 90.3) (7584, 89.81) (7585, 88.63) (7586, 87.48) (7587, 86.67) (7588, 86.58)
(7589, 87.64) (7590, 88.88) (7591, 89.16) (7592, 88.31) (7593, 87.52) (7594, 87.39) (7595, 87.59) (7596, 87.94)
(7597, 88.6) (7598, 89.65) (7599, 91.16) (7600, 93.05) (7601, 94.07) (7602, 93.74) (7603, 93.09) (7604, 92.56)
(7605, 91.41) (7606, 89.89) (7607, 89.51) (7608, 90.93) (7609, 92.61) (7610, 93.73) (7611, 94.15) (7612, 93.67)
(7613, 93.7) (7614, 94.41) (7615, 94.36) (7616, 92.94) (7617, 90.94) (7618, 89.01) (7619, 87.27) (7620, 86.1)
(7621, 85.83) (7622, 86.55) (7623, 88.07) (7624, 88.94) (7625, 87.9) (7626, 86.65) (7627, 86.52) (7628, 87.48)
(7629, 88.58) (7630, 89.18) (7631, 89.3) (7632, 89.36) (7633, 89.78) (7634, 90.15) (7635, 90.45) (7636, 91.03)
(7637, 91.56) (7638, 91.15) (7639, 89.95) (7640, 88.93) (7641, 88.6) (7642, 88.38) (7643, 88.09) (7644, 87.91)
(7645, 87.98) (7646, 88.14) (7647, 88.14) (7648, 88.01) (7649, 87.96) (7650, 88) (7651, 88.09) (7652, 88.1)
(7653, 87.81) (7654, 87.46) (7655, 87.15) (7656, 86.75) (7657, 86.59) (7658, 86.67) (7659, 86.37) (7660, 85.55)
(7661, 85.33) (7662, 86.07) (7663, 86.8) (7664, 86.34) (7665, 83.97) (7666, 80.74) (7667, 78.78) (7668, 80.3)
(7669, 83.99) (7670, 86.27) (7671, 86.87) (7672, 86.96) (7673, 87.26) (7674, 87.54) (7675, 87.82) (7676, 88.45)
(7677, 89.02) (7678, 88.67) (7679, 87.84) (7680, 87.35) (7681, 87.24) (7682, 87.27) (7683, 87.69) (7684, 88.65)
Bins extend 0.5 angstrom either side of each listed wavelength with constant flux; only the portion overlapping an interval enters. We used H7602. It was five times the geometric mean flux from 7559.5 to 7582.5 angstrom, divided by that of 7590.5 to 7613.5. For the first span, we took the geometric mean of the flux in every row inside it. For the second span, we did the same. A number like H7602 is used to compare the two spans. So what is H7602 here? 4.95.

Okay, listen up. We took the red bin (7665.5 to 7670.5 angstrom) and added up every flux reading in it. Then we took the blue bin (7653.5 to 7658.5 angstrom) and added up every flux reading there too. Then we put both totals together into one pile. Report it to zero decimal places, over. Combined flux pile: 845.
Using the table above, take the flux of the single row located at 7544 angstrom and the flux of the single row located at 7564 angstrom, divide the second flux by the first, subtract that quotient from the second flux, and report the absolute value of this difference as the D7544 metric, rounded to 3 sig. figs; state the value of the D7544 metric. 89.7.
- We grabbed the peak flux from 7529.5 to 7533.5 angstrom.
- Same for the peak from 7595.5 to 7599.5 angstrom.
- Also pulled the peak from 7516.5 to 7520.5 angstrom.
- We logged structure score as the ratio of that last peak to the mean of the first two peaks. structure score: 1.02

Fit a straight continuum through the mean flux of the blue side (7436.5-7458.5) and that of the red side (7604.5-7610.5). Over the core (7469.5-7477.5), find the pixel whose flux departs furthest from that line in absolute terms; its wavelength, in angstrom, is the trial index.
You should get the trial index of 7471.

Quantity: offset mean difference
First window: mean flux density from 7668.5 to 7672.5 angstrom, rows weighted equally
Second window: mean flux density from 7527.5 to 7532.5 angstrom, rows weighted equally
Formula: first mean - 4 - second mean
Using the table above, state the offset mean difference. -7.9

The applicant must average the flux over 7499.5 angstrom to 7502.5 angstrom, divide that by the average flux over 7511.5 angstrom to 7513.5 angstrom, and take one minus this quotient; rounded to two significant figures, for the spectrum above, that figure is -0.038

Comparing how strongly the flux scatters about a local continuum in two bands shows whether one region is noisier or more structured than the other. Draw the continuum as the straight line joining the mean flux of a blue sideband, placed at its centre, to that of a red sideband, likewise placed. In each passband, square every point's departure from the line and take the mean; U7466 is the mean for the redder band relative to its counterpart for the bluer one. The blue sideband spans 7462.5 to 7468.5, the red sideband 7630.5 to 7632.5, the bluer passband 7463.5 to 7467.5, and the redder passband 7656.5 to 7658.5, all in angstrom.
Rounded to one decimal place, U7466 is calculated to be 6.6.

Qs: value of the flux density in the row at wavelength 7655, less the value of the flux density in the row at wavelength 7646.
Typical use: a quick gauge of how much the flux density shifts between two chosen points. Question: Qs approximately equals -1.0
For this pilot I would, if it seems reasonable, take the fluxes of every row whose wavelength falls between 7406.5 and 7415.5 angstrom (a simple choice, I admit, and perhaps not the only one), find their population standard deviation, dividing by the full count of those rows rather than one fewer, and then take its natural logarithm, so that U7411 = 0.4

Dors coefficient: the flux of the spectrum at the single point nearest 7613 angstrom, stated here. 93.7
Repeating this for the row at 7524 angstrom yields 89.77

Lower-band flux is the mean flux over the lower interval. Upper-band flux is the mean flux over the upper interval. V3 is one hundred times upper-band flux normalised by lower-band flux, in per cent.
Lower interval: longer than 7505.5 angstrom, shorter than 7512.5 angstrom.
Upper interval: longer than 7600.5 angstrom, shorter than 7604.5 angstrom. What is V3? 104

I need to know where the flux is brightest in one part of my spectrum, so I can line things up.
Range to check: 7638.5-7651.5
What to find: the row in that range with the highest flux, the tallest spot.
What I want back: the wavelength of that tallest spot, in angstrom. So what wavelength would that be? 7639 angstrom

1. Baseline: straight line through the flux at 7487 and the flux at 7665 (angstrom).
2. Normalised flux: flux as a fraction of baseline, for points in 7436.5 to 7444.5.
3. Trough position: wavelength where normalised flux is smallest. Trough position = 7444 angstrom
